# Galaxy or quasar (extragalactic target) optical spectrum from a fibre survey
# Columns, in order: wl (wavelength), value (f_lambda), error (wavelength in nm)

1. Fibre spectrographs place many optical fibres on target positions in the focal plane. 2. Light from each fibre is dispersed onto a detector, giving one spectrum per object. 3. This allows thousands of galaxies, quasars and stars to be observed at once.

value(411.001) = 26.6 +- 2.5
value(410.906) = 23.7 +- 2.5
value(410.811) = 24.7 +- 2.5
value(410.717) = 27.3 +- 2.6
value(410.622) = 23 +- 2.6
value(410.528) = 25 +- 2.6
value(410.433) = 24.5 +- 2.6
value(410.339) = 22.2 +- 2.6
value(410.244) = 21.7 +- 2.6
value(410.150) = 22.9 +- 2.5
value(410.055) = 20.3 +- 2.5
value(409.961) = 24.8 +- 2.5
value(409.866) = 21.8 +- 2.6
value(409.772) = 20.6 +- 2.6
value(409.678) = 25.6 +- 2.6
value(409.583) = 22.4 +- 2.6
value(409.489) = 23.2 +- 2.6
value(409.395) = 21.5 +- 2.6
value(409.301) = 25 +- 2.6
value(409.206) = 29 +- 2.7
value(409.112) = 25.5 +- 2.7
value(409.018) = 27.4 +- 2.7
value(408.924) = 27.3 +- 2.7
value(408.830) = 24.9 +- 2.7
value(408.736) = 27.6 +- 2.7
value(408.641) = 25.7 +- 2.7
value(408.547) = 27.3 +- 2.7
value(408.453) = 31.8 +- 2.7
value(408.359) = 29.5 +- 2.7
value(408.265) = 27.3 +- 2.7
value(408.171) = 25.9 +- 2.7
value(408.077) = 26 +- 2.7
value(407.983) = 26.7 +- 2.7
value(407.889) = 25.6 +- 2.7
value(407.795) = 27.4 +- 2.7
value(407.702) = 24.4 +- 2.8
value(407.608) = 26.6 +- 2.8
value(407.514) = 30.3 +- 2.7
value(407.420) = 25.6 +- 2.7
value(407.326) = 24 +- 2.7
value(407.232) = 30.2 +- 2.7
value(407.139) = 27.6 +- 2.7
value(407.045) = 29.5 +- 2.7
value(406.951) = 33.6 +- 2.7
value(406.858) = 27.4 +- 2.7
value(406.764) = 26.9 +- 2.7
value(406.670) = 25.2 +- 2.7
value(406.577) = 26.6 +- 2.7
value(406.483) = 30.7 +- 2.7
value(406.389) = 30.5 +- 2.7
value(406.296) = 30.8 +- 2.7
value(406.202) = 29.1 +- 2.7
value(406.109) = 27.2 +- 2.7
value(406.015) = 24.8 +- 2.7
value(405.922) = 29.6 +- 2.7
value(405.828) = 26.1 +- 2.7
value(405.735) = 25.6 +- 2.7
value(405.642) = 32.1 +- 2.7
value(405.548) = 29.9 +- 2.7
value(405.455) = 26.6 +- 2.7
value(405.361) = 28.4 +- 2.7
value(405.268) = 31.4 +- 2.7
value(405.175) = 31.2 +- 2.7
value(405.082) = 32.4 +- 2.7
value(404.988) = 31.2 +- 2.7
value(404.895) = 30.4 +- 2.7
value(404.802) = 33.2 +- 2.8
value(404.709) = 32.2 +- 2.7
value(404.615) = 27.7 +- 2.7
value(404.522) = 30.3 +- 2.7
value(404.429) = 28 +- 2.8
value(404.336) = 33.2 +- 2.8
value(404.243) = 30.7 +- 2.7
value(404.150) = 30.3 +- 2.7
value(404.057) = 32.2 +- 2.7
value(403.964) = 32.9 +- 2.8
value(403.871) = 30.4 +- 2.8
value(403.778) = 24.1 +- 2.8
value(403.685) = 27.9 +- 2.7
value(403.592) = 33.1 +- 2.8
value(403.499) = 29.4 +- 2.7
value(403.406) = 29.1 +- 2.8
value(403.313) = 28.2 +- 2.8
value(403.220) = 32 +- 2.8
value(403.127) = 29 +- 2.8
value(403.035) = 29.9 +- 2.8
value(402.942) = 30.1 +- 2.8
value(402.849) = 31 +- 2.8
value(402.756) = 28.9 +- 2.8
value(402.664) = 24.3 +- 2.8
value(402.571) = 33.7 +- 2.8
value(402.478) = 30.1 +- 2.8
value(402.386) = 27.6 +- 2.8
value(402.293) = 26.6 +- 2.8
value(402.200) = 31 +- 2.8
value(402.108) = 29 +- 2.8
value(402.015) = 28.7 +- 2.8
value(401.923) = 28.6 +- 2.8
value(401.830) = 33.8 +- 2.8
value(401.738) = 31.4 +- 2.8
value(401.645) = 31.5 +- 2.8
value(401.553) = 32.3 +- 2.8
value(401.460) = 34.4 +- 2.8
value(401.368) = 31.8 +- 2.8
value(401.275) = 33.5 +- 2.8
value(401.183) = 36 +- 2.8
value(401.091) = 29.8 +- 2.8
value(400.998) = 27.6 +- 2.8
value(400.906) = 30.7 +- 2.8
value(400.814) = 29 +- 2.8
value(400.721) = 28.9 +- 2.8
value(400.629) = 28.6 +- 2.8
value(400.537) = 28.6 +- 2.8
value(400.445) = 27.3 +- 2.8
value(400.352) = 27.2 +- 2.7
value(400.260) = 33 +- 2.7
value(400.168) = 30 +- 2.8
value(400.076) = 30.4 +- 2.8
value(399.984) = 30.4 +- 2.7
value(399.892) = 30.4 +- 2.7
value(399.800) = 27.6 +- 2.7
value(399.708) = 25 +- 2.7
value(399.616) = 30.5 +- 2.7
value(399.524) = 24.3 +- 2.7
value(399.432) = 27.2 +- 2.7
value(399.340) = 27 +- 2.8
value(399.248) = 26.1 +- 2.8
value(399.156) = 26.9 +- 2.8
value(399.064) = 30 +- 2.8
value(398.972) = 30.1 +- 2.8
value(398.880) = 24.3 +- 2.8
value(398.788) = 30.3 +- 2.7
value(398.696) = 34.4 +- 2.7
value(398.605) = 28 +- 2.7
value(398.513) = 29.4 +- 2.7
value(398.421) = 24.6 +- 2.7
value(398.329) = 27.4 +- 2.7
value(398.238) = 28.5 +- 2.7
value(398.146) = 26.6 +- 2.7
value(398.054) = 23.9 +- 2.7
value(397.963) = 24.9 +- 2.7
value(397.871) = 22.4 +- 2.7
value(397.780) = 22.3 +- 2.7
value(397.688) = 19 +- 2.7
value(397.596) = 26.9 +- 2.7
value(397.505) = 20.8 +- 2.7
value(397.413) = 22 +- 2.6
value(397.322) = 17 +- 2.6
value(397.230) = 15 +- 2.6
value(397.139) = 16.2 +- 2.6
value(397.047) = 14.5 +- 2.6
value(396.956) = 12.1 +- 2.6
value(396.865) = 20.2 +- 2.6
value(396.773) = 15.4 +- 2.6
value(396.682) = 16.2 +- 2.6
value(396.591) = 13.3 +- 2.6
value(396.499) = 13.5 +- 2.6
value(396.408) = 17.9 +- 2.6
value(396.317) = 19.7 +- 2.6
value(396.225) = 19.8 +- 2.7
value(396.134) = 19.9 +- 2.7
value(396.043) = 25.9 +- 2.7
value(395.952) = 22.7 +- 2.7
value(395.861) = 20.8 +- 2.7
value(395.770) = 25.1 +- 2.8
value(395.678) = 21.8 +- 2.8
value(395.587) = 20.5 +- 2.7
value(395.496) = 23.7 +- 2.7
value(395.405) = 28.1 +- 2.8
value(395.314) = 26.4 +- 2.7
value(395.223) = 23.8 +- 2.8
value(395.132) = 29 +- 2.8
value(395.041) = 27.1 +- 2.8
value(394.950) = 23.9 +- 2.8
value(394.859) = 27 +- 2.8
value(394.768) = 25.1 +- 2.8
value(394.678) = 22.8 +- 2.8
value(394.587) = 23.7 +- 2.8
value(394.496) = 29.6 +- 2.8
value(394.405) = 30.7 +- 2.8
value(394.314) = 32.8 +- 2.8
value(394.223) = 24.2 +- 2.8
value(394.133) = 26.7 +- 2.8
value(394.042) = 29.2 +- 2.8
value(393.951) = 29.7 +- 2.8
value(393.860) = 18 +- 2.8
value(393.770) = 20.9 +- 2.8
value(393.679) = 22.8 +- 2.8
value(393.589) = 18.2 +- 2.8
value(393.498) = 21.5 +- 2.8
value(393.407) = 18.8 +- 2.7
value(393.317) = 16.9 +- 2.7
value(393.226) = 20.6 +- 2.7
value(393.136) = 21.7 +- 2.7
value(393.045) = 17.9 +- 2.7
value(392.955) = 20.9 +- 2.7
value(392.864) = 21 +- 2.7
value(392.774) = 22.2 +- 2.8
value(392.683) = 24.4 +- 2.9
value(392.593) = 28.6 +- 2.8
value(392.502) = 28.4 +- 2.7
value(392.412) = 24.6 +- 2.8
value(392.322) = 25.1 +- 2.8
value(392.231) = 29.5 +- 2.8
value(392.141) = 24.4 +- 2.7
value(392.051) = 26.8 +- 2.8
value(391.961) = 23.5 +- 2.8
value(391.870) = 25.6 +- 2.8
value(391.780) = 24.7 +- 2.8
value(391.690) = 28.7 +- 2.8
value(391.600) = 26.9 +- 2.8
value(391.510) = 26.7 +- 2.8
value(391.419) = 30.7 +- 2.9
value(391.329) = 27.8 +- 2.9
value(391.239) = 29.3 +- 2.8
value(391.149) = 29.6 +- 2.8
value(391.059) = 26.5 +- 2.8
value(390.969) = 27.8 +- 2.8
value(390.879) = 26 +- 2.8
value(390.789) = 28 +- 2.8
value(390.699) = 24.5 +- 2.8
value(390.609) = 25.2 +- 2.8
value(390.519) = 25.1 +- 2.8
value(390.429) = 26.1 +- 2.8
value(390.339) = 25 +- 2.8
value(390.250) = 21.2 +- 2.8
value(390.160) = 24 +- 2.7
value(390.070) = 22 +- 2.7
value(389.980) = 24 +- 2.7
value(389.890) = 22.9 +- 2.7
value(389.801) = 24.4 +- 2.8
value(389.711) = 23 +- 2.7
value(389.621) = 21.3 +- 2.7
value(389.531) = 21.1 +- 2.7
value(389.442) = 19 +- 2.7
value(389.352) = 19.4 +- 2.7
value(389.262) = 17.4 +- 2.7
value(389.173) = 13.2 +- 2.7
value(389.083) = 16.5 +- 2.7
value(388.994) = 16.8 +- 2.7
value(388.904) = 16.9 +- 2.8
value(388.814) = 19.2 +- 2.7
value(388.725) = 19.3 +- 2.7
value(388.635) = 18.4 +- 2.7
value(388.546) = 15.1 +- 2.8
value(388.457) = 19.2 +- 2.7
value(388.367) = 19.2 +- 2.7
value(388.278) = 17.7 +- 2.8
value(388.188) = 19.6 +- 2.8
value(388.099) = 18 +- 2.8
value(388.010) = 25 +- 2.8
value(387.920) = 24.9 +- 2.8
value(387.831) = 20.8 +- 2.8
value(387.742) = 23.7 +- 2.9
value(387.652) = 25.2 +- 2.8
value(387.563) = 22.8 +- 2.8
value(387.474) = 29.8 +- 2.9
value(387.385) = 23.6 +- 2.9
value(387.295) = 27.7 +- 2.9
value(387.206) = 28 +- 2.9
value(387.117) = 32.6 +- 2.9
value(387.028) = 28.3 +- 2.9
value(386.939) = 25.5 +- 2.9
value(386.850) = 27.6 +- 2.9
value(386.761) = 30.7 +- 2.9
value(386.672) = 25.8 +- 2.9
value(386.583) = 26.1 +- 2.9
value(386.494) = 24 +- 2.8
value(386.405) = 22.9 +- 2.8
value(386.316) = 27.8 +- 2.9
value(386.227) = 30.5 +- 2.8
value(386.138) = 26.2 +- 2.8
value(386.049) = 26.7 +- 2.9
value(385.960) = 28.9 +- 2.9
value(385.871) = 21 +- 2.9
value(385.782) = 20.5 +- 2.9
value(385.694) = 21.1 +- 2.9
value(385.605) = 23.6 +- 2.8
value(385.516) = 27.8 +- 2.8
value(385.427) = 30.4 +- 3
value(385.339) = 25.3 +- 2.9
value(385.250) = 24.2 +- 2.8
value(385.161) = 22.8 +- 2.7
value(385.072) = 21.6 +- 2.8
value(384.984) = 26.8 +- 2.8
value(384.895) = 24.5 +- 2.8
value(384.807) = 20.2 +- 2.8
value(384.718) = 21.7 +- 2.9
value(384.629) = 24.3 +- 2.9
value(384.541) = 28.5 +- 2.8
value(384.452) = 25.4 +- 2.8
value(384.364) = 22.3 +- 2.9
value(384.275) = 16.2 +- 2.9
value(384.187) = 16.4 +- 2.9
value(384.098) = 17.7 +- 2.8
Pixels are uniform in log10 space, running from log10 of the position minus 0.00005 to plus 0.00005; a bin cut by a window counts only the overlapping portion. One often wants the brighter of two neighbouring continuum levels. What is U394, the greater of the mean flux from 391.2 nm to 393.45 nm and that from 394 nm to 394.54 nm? 28.9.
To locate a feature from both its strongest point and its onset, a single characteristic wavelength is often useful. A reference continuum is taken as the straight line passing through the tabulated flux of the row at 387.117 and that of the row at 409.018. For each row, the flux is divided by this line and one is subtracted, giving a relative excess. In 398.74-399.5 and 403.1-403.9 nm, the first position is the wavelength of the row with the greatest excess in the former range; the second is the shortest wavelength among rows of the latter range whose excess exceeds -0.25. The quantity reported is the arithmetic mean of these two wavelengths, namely 400.96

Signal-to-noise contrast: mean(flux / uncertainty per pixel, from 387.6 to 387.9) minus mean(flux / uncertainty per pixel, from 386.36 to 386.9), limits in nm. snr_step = -0.9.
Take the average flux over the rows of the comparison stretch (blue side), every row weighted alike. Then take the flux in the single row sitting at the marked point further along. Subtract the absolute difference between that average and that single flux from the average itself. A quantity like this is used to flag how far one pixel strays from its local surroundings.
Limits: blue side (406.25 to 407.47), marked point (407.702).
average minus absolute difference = 24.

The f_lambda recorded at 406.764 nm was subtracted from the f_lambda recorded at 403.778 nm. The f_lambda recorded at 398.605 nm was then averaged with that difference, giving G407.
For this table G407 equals 12.6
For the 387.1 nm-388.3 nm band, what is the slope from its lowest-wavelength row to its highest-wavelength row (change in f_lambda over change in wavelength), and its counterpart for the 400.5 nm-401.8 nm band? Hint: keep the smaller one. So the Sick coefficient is -13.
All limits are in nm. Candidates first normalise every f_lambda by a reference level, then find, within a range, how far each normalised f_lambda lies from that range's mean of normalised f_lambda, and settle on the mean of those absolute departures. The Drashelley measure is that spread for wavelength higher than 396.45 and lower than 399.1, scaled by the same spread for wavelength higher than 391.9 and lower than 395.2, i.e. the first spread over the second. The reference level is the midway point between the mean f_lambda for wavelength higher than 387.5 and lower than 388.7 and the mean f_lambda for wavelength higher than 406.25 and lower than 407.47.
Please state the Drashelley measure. 1.6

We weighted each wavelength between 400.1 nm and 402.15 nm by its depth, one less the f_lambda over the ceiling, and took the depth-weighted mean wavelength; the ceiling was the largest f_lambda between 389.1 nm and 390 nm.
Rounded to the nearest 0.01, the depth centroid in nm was 401.20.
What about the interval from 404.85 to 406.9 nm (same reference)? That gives 405.73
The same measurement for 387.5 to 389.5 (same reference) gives 388.76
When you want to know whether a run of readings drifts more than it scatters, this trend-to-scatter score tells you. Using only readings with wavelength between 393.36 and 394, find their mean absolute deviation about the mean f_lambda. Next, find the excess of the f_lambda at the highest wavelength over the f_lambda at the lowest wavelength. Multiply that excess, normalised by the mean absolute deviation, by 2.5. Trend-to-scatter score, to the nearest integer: 10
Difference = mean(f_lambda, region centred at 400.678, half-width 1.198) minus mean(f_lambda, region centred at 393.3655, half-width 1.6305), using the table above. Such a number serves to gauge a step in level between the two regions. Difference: 6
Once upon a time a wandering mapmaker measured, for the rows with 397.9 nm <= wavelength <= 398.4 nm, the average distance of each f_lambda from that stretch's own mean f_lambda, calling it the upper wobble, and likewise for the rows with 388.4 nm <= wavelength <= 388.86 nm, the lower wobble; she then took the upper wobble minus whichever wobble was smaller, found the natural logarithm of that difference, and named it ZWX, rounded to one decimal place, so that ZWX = -1.5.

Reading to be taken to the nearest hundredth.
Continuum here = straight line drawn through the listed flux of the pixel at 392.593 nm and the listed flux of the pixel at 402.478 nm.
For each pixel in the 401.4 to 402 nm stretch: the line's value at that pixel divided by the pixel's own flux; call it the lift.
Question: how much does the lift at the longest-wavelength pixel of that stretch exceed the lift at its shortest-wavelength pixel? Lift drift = 0.18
